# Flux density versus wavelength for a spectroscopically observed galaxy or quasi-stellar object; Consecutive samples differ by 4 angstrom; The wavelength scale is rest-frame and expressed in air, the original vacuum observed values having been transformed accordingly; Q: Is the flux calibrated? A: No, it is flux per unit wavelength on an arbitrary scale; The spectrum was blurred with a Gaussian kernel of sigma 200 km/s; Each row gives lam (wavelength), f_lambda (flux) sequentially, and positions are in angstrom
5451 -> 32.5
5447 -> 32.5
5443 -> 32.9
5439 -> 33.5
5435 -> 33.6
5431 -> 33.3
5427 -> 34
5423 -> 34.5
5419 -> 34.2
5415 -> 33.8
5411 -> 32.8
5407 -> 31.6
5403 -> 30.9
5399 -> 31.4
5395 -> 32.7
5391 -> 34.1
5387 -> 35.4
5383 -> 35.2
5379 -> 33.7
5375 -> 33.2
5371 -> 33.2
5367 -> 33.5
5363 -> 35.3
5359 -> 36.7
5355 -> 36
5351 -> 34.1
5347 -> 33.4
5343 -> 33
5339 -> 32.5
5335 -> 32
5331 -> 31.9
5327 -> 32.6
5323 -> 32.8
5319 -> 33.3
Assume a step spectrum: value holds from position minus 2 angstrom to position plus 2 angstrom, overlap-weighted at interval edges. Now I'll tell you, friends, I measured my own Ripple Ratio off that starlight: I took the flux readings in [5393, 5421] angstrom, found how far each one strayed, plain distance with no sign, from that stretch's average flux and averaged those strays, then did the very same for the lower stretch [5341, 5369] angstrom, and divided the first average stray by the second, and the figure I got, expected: 0.83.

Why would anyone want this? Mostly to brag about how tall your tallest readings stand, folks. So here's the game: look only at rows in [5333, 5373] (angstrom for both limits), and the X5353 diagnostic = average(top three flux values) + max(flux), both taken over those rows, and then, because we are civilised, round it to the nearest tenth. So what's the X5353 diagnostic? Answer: 72.7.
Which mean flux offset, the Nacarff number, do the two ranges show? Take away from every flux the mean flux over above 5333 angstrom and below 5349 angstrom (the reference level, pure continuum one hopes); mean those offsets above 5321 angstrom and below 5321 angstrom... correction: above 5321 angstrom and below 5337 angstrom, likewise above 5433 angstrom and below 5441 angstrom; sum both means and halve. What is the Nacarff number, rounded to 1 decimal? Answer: 0.2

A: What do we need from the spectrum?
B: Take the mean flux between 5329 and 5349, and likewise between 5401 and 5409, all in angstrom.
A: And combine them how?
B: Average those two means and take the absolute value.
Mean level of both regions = 31.9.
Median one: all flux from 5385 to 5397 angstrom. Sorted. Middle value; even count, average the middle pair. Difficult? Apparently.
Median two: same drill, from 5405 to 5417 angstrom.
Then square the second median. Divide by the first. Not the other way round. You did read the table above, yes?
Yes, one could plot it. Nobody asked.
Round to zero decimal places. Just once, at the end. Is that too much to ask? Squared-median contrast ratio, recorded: 32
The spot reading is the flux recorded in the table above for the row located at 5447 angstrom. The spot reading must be 32.5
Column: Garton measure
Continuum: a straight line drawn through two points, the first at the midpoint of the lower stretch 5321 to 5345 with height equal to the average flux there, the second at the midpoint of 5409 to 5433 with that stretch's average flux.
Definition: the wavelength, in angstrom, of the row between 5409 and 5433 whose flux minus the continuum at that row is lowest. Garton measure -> 5411 angstrom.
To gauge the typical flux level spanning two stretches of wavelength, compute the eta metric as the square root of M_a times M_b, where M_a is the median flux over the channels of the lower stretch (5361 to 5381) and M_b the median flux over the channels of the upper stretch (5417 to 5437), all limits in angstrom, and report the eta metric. 33.7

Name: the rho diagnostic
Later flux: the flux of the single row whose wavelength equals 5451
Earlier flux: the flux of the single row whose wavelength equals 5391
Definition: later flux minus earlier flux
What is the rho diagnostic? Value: -1.6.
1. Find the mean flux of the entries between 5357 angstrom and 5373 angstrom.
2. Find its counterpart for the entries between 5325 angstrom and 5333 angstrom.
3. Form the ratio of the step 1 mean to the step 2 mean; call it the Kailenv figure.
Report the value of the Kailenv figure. 1.08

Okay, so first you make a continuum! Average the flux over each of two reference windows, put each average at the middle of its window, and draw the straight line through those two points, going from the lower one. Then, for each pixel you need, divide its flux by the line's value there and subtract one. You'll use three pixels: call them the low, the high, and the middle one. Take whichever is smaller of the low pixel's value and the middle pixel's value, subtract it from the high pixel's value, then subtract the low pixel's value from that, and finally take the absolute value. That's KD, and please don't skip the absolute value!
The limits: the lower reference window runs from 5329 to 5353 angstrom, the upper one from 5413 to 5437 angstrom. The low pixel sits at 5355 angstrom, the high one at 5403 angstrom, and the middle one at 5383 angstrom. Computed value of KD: 0.23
